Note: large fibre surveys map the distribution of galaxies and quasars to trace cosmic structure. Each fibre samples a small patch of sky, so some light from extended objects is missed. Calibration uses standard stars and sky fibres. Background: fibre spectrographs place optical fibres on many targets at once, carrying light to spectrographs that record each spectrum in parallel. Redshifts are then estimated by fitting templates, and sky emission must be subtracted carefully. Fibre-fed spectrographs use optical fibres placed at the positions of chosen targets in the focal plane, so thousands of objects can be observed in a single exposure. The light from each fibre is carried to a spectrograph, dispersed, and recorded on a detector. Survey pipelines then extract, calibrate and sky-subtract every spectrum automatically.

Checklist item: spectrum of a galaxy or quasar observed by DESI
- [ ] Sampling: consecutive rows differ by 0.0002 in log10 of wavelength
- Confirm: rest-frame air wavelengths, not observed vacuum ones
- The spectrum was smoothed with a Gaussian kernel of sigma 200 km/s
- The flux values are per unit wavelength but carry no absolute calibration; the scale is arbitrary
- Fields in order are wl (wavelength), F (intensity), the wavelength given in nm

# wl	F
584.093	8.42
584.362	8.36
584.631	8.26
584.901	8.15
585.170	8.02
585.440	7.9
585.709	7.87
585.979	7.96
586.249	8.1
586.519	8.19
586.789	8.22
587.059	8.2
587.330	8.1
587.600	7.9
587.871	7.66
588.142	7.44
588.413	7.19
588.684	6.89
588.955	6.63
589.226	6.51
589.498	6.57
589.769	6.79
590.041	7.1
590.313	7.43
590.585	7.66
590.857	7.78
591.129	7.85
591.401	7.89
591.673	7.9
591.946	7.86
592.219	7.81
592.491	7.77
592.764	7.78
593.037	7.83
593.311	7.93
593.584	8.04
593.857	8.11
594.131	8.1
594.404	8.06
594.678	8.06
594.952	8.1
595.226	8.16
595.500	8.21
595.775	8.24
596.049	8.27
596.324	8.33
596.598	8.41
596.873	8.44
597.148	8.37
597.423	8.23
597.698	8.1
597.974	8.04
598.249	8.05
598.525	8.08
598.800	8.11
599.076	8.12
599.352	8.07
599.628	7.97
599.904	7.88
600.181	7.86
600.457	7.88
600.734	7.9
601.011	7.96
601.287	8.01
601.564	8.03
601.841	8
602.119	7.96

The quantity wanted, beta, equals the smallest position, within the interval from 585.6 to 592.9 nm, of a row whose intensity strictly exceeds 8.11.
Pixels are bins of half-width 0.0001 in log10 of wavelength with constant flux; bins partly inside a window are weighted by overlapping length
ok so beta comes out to 586.519 nm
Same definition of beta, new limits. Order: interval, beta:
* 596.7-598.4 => 596.873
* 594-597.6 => 595.226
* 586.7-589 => 586.789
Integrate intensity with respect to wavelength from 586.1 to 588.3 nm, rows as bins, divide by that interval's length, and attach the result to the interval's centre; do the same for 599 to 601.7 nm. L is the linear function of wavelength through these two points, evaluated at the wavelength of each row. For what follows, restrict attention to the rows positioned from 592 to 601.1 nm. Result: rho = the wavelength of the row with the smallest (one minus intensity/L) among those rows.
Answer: 596.873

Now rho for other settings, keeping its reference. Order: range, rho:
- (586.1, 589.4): 586.789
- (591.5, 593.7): 593.584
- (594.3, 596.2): 596.049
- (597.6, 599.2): 599.076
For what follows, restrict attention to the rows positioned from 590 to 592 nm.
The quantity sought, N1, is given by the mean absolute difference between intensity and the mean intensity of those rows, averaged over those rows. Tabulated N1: 0.22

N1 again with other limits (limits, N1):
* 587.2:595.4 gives 0.41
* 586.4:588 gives 0.18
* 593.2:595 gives 0.04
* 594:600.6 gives 0.12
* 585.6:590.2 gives 0.56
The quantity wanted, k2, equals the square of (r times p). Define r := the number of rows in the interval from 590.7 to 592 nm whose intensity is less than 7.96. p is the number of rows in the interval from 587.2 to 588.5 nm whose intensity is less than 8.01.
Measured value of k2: 400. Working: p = 4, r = 5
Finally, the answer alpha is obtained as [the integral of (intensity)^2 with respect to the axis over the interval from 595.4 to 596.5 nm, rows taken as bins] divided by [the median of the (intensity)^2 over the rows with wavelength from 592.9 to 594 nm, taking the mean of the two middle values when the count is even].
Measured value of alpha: 1.18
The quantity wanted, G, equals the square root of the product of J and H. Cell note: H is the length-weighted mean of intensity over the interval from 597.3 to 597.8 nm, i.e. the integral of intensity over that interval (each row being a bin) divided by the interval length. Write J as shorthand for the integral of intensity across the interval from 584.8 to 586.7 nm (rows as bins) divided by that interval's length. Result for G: 8.10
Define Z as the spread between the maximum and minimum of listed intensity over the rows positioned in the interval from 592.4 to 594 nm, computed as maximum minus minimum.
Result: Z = 0.3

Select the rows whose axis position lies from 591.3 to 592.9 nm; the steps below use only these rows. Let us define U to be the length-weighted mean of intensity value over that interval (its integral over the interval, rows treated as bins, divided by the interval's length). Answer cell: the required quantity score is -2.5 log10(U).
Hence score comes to -2.24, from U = 7.84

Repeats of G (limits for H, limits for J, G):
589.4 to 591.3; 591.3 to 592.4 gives 7.60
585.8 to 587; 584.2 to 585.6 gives 8.13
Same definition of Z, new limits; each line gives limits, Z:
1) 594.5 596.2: 0.2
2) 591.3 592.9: 0.1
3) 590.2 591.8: 0.5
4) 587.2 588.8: 1.2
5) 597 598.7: 0.3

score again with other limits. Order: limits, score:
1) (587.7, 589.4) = -2.12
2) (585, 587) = -2.26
